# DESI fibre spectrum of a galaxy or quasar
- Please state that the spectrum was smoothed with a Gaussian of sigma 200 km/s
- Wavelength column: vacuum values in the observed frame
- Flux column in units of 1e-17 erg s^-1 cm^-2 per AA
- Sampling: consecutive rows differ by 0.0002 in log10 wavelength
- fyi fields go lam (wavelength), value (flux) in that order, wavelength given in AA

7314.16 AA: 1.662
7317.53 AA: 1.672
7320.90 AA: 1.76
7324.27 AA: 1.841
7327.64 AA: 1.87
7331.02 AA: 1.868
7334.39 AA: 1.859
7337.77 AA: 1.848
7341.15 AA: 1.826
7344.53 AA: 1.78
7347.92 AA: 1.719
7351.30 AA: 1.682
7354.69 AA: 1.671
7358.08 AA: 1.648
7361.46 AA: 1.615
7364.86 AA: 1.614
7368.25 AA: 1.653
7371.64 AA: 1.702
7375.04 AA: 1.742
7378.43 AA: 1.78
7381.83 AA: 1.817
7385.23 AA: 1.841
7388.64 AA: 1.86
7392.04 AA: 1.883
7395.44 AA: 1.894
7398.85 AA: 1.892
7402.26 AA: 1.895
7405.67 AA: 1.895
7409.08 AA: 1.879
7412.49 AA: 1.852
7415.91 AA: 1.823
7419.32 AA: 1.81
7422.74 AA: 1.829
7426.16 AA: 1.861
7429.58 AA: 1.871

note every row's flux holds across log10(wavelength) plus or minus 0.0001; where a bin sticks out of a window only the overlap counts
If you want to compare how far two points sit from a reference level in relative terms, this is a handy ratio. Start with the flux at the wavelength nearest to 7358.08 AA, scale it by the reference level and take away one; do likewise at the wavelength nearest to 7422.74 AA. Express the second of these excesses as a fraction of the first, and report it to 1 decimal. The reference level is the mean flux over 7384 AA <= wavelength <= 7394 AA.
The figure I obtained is 0.2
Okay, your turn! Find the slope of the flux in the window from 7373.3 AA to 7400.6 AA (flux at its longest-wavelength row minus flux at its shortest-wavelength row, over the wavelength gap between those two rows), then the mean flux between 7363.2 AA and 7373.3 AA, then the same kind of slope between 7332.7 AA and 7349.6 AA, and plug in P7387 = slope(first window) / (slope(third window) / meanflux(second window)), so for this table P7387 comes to -1.0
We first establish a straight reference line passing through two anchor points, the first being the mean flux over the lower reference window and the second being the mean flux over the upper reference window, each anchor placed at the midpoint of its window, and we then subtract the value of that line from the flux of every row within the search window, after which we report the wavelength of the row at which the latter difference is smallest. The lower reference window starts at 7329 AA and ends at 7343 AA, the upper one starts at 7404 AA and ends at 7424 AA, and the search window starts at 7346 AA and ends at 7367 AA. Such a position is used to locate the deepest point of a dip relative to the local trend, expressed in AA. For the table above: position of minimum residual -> 7364.86 AA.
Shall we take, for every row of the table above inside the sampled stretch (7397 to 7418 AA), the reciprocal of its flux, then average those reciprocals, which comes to 0.53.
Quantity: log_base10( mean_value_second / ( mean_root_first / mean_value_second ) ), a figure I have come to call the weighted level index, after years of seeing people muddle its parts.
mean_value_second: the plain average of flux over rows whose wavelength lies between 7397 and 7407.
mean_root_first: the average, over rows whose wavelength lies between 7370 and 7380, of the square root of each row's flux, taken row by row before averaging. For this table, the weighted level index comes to 0.434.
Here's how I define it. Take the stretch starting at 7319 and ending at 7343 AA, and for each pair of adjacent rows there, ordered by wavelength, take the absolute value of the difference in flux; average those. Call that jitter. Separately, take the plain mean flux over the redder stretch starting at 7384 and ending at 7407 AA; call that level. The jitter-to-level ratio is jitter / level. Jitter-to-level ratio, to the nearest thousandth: 0.014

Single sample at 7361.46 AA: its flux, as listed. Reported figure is 1.615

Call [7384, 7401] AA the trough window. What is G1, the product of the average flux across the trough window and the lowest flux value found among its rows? 3.45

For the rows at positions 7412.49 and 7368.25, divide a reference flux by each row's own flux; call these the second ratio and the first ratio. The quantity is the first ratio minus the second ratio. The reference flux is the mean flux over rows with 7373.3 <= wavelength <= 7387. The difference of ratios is 0.117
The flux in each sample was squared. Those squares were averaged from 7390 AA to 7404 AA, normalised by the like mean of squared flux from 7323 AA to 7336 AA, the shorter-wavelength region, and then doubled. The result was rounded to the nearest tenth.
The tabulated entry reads 2.1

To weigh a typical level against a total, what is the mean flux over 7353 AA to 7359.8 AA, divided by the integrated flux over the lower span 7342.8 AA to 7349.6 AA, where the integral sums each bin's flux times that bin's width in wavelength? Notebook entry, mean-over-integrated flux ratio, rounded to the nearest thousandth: 0.140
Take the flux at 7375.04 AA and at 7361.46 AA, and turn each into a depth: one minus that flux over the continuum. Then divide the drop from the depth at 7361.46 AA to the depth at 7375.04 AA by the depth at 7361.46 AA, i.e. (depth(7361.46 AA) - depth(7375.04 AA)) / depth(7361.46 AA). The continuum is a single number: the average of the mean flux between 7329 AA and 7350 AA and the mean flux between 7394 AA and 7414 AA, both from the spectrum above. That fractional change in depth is 0.54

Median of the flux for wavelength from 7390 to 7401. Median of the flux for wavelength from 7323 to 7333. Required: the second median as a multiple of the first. 0.99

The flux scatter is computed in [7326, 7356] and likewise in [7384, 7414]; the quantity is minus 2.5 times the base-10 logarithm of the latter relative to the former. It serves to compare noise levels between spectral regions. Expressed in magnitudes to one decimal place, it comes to 1.5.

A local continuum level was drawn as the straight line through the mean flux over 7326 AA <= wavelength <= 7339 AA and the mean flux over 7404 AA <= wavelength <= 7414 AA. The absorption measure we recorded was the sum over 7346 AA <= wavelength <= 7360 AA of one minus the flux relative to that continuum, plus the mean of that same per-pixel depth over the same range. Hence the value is 0.50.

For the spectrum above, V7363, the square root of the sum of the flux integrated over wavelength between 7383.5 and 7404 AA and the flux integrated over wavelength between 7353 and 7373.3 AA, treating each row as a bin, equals 8.48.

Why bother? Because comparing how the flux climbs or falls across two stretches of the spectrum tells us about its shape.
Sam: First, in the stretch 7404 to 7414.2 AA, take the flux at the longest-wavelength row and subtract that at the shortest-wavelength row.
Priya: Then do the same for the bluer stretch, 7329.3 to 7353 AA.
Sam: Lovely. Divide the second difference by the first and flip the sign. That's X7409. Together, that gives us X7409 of -4.3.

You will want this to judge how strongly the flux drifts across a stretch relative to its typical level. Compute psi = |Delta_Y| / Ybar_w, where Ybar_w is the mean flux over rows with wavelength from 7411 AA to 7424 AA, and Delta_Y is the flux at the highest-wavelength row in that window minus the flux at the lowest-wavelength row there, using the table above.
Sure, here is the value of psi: 0.013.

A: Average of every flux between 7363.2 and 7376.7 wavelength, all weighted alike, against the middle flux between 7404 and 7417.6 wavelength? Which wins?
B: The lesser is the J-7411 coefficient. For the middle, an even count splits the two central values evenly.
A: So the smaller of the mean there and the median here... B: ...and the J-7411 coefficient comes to 1.68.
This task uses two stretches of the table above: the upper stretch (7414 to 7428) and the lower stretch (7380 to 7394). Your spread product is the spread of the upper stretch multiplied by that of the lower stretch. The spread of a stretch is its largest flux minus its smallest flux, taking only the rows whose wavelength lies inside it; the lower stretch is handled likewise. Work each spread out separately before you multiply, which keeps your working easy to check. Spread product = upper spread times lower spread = 0.0034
